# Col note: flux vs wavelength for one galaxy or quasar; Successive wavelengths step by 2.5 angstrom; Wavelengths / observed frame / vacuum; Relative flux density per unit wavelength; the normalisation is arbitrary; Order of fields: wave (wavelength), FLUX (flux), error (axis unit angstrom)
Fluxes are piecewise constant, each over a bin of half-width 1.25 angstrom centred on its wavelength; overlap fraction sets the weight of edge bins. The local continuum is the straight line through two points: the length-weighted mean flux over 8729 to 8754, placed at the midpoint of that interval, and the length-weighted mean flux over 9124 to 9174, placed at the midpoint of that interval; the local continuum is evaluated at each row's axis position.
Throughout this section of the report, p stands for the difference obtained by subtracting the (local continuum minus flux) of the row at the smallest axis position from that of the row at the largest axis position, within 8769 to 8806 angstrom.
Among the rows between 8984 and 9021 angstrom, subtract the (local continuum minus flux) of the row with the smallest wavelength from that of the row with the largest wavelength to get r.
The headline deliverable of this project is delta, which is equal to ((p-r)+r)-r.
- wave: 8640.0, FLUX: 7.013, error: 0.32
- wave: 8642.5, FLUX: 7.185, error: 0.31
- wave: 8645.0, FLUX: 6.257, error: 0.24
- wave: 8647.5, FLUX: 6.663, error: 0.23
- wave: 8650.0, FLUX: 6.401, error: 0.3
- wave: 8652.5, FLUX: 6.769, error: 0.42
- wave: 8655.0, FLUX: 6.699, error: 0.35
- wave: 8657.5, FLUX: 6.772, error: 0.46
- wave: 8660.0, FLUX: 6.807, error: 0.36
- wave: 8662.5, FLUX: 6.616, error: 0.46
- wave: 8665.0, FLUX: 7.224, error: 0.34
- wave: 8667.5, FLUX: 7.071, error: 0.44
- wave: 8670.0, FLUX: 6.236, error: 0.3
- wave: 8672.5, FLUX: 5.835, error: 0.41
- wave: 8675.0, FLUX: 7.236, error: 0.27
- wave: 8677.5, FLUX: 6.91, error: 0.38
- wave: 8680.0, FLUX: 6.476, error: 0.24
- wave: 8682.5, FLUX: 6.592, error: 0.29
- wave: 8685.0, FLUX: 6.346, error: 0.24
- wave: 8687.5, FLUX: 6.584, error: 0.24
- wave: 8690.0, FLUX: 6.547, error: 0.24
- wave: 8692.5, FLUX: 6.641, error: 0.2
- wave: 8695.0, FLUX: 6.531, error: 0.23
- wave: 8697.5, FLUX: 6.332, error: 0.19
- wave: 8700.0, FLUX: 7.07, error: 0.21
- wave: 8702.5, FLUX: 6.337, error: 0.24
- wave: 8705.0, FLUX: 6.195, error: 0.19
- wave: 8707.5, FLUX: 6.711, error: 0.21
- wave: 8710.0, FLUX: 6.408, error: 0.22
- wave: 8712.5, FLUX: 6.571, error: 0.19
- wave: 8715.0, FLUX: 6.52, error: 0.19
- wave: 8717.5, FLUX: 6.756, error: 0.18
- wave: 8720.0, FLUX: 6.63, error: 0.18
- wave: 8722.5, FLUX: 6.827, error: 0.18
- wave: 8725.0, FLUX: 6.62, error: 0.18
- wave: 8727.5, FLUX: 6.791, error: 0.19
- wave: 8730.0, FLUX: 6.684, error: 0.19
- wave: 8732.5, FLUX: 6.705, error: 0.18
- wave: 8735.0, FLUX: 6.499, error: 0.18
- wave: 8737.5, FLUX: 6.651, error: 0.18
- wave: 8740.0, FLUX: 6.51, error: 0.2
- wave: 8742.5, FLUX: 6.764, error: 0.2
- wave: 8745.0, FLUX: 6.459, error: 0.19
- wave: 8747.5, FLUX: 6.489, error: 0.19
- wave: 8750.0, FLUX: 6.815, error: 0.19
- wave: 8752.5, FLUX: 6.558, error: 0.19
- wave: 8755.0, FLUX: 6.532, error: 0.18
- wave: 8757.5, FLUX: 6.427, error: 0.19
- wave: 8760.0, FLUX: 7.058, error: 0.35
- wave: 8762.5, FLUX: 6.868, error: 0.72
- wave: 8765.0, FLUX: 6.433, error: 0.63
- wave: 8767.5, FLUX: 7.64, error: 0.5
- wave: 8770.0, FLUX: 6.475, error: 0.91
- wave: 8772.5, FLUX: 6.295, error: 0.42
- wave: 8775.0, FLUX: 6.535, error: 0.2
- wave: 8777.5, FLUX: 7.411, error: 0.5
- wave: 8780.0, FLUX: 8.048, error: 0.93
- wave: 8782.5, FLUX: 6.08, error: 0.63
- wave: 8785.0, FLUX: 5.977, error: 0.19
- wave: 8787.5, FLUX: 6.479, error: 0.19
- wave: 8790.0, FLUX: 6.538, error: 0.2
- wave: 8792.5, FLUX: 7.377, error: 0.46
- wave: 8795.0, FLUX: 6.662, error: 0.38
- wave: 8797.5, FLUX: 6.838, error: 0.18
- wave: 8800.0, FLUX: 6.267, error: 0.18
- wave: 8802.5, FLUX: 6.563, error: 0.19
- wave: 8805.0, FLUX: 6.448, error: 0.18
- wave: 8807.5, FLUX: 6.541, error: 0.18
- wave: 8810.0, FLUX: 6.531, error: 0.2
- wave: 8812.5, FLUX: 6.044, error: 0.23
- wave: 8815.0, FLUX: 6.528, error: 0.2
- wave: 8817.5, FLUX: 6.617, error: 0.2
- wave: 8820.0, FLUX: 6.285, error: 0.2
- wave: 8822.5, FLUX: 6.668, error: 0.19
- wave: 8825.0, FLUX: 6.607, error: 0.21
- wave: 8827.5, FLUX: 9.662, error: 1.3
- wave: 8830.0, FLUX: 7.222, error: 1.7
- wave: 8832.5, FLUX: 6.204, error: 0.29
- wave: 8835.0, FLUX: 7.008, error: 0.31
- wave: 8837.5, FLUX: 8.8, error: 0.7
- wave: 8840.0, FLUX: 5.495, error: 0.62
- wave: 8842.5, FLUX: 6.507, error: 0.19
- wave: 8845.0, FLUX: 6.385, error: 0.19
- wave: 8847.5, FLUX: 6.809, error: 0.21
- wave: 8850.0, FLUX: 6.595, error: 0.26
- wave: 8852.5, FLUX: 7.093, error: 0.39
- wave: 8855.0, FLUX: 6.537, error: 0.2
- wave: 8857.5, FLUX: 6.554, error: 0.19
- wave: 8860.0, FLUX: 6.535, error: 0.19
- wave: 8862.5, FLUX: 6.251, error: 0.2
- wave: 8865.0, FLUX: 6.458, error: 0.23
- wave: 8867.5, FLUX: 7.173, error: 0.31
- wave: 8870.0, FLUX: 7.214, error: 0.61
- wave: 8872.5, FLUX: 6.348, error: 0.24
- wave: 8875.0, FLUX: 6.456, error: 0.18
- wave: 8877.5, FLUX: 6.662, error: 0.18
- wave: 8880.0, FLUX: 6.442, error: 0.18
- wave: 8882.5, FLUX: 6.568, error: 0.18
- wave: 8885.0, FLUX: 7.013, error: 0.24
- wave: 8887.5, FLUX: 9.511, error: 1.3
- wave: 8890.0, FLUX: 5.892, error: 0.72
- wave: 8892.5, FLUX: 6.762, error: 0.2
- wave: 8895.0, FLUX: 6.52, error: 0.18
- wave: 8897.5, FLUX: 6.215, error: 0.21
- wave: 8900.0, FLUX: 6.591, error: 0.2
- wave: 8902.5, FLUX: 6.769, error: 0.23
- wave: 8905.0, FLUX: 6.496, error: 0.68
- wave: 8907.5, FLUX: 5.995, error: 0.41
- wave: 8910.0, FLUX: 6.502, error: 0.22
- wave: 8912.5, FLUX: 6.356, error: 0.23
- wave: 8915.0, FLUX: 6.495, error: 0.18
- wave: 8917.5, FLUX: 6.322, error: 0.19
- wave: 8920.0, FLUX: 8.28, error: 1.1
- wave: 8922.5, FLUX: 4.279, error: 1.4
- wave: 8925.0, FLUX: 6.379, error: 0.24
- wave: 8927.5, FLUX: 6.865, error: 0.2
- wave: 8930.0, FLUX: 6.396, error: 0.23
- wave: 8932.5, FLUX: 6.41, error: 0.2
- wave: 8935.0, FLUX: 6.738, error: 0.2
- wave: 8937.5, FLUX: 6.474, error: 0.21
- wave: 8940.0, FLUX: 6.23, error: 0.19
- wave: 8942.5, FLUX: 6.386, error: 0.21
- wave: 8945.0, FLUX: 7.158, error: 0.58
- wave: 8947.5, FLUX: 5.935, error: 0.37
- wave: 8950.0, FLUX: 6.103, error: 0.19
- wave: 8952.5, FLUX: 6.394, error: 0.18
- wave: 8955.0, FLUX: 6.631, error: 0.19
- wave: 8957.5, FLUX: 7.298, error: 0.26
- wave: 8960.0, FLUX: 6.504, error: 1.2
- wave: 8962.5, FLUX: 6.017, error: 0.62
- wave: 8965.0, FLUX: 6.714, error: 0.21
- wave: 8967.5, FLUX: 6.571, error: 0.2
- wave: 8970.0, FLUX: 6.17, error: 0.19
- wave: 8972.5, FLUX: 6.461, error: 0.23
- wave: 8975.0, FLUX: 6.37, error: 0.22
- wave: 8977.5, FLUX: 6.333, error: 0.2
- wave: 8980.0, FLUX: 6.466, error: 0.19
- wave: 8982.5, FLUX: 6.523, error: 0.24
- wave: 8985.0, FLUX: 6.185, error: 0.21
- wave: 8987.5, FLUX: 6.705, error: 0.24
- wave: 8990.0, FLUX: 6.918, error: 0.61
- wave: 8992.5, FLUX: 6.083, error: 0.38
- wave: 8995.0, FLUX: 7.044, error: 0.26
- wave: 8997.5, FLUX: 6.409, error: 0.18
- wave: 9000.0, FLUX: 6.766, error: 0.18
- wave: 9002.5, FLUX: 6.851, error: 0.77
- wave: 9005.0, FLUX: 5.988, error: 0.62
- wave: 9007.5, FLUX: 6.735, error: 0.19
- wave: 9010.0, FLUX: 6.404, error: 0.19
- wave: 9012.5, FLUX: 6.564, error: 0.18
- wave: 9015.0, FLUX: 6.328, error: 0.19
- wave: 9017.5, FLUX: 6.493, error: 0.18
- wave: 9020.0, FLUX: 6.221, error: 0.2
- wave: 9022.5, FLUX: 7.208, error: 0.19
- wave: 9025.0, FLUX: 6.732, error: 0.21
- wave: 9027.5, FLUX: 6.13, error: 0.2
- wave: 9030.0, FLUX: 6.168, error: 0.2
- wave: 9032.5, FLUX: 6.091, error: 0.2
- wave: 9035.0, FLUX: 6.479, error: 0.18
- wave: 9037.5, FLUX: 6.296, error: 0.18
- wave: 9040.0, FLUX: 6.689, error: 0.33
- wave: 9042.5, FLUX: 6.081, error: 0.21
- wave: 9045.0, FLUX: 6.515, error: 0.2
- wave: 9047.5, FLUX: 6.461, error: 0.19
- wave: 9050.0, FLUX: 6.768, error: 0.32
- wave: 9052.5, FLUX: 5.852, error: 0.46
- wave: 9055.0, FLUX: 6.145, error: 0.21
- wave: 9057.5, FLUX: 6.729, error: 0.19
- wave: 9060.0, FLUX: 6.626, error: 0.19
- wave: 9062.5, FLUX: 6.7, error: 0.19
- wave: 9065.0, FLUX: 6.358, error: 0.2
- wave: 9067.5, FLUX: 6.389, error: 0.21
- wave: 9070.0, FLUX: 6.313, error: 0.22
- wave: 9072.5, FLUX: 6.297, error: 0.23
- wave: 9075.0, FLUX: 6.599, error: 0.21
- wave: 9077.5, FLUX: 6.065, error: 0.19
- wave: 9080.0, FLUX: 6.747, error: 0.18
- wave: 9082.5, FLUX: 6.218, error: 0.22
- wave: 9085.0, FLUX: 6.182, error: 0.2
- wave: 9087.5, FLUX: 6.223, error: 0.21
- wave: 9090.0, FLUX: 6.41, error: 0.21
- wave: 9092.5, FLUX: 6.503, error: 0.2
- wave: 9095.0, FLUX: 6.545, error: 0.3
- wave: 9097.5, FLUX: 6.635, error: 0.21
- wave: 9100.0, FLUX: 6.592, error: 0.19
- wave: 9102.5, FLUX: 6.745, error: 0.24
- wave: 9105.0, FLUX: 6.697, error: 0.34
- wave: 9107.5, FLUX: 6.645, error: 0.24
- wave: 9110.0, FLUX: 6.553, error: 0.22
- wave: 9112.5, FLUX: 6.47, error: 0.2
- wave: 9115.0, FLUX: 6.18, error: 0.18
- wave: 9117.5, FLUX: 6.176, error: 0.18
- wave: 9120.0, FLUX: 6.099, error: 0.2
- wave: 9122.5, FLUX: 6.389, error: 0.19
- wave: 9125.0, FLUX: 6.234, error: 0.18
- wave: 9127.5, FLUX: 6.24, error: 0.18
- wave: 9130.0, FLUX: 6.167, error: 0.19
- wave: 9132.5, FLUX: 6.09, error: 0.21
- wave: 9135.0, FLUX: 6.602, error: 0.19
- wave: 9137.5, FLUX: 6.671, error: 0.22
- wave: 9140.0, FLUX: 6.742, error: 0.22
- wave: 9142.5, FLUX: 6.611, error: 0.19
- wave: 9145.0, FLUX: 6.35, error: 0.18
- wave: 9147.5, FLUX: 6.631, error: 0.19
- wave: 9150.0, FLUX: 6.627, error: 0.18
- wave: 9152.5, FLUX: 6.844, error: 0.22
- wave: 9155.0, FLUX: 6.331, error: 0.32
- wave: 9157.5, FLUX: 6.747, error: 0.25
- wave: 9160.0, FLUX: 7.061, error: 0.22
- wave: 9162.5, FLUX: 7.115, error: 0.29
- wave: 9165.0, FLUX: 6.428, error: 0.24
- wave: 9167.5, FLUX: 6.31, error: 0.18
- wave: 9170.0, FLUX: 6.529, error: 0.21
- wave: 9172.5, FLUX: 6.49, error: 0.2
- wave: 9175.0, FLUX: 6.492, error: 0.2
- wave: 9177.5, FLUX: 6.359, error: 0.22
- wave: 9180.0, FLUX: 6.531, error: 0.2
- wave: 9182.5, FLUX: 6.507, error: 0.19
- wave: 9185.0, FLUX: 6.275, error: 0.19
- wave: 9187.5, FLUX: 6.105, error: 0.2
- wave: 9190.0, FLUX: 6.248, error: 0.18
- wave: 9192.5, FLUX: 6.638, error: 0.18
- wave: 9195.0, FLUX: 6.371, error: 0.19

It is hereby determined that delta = 0.06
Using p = 0.0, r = 0.0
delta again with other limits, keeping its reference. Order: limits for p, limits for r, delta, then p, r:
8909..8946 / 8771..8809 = -0.41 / -0.7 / -0.3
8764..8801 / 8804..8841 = -0.79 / 0.2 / 0.9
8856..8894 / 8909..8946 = 0.45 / -0.2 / -0.7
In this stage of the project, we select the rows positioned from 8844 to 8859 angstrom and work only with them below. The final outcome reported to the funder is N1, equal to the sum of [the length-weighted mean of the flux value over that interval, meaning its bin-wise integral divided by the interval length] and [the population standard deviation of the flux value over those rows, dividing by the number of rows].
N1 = 6.9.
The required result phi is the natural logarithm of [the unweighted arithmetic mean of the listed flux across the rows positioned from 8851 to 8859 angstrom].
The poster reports 1.91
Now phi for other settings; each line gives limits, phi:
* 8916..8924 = 1.84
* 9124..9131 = 1.83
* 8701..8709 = 1.86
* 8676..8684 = 1.90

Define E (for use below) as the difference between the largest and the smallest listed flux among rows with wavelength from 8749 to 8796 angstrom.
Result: 2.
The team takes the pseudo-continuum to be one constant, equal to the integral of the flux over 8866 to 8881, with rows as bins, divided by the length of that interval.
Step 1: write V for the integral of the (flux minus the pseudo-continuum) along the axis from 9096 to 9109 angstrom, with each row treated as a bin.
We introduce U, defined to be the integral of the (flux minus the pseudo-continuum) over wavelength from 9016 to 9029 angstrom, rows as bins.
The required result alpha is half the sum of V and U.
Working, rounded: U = -2.2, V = -0.7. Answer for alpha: -1.5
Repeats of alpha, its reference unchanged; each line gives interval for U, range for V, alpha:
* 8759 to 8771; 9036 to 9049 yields -0.8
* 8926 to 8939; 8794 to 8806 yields -1.9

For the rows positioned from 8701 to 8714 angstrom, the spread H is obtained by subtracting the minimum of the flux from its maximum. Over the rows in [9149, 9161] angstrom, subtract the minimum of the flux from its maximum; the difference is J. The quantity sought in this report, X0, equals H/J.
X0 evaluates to 0.71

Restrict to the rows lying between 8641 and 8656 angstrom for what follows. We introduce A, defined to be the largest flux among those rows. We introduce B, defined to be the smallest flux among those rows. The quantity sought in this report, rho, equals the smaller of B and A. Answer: 6.26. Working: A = 7.185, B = 6.257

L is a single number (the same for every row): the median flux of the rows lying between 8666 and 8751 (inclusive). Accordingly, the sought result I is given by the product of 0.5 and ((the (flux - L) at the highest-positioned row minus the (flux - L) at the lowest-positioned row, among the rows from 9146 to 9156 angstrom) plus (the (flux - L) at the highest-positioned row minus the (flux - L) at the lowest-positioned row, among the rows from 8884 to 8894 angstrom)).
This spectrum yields -0.28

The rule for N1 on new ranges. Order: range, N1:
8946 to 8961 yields 6.9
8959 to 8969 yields 6.7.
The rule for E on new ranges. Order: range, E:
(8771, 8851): 4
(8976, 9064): 1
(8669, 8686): 1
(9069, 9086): 1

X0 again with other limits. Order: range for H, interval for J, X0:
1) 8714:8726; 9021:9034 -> 0.27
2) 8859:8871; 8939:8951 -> 0.79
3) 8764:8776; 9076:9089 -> 1.97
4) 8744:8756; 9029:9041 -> 0.60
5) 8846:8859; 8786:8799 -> 0.62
